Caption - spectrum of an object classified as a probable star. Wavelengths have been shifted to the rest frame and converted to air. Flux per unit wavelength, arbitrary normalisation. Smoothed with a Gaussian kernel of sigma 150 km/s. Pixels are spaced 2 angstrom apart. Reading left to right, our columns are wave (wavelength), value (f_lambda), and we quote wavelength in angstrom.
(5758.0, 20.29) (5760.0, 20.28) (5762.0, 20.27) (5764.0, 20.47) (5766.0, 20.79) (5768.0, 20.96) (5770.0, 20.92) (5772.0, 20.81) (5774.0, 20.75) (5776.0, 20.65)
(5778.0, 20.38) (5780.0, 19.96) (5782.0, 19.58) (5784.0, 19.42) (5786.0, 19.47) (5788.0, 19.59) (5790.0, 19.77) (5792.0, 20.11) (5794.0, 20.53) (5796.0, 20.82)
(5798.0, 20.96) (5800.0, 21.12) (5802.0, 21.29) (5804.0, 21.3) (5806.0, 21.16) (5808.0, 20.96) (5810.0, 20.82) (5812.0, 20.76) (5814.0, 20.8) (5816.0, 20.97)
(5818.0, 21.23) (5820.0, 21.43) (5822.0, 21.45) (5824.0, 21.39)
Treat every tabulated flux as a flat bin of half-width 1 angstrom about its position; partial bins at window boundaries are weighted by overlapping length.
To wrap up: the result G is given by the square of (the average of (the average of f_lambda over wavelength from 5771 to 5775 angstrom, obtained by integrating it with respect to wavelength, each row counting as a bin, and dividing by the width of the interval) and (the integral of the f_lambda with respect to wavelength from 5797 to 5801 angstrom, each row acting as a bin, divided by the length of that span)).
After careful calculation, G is 437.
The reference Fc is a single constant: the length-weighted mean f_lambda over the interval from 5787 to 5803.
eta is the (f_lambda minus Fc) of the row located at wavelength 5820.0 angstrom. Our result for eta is 0.9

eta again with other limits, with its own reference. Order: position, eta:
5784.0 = -1.1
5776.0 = 0.1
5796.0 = 0.3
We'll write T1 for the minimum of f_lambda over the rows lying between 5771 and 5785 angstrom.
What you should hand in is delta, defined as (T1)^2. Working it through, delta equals 377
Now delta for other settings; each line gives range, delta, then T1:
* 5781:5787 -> 377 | 19.42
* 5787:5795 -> 384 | 19.59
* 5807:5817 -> 431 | 20.76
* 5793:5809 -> 421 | 20.53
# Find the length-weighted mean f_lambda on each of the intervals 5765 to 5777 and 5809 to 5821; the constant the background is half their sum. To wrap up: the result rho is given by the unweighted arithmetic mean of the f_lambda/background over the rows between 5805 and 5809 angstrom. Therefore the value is 1.01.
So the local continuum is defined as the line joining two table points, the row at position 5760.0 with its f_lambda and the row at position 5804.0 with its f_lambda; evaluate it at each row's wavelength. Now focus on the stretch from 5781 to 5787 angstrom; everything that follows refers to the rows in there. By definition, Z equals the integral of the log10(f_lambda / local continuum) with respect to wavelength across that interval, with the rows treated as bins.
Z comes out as -0.17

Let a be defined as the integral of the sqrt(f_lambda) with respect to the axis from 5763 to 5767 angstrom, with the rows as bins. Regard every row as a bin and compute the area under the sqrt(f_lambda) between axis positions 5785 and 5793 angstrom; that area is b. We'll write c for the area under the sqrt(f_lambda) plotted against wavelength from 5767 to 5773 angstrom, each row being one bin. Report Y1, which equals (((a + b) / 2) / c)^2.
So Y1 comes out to 1.0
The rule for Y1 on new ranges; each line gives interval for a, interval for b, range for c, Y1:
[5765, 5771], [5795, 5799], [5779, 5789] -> 0.3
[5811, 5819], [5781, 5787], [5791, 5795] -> 3.1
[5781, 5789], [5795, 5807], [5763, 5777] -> 0.5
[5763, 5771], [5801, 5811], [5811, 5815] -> 5.1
